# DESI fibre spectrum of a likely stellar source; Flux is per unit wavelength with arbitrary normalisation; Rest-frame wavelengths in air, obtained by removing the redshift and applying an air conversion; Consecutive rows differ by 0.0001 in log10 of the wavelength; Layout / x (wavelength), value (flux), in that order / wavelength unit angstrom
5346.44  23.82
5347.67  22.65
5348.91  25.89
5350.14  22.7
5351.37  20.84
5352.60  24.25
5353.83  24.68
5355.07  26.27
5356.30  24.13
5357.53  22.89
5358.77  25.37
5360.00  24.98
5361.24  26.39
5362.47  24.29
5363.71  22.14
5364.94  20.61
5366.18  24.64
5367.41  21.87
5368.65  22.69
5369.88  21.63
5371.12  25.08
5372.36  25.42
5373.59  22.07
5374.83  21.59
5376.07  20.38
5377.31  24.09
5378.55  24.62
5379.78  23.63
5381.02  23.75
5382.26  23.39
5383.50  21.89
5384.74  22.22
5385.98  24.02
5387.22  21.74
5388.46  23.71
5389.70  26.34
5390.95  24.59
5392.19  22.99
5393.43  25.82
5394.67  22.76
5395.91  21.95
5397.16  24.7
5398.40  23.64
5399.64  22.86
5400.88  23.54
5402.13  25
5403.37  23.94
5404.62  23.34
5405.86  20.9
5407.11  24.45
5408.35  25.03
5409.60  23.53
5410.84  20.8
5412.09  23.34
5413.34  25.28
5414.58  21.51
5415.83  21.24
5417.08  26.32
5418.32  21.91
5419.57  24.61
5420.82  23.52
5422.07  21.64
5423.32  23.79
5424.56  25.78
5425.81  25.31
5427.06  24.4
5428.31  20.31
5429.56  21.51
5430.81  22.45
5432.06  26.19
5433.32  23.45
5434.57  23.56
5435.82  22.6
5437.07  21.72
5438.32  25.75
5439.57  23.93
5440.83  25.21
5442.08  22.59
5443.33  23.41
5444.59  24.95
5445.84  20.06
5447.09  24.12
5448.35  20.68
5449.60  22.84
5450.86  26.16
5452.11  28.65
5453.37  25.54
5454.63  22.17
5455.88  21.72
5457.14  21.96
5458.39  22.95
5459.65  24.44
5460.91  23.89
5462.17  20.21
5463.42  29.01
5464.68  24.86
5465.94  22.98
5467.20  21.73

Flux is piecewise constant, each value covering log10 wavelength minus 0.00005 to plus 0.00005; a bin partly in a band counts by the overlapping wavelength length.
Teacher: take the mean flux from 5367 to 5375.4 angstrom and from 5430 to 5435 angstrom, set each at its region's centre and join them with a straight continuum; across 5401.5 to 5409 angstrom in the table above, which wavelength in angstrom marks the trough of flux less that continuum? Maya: 5405.86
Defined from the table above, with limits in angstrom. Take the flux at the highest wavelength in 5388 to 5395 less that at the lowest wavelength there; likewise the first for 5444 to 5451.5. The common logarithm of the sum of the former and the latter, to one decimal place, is -0.6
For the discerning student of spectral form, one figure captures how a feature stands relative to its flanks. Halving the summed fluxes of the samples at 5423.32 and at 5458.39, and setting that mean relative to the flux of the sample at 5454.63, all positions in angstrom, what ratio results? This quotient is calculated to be 1.05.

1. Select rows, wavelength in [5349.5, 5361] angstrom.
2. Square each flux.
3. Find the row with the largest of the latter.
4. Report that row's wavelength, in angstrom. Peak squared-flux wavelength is 5355.07 angstrom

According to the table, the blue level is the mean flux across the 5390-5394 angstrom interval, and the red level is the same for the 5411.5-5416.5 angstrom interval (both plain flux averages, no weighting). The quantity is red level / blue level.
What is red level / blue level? 0.93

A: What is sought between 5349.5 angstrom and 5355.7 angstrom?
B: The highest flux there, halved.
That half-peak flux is 13.1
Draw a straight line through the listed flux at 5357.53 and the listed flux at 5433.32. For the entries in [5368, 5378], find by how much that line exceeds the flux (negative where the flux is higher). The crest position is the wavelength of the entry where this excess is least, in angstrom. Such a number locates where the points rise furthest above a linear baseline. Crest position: 5372.36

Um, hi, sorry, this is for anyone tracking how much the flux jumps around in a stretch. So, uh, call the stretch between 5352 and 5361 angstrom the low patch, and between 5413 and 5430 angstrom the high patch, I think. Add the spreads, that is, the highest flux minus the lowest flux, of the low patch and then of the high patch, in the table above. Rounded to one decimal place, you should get 9.4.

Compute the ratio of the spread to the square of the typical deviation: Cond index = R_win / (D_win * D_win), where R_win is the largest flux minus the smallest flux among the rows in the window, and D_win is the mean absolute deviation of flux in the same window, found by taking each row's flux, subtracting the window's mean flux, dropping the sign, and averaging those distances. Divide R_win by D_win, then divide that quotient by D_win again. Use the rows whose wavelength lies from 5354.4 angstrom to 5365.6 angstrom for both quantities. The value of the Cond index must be 2.59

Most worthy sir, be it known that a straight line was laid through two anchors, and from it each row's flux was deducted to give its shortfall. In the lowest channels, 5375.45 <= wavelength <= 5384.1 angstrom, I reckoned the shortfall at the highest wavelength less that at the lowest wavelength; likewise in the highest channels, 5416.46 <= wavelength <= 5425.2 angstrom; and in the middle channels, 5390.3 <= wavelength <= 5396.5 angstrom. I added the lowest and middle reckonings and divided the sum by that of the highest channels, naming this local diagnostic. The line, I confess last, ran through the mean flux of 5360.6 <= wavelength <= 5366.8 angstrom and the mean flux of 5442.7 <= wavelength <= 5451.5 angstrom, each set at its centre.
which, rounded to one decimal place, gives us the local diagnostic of 2.1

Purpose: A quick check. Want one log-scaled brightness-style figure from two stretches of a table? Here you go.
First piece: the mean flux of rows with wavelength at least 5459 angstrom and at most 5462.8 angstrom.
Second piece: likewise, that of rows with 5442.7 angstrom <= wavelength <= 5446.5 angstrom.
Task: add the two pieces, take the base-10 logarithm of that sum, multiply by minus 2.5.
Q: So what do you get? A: -4.15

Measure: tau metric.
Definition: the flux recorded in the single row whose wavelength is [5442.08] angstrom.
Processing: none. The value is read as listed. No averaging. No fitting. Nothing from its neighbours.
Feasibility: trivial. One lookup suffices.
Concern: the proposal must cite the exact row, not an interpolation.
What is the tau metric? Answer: 22.59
